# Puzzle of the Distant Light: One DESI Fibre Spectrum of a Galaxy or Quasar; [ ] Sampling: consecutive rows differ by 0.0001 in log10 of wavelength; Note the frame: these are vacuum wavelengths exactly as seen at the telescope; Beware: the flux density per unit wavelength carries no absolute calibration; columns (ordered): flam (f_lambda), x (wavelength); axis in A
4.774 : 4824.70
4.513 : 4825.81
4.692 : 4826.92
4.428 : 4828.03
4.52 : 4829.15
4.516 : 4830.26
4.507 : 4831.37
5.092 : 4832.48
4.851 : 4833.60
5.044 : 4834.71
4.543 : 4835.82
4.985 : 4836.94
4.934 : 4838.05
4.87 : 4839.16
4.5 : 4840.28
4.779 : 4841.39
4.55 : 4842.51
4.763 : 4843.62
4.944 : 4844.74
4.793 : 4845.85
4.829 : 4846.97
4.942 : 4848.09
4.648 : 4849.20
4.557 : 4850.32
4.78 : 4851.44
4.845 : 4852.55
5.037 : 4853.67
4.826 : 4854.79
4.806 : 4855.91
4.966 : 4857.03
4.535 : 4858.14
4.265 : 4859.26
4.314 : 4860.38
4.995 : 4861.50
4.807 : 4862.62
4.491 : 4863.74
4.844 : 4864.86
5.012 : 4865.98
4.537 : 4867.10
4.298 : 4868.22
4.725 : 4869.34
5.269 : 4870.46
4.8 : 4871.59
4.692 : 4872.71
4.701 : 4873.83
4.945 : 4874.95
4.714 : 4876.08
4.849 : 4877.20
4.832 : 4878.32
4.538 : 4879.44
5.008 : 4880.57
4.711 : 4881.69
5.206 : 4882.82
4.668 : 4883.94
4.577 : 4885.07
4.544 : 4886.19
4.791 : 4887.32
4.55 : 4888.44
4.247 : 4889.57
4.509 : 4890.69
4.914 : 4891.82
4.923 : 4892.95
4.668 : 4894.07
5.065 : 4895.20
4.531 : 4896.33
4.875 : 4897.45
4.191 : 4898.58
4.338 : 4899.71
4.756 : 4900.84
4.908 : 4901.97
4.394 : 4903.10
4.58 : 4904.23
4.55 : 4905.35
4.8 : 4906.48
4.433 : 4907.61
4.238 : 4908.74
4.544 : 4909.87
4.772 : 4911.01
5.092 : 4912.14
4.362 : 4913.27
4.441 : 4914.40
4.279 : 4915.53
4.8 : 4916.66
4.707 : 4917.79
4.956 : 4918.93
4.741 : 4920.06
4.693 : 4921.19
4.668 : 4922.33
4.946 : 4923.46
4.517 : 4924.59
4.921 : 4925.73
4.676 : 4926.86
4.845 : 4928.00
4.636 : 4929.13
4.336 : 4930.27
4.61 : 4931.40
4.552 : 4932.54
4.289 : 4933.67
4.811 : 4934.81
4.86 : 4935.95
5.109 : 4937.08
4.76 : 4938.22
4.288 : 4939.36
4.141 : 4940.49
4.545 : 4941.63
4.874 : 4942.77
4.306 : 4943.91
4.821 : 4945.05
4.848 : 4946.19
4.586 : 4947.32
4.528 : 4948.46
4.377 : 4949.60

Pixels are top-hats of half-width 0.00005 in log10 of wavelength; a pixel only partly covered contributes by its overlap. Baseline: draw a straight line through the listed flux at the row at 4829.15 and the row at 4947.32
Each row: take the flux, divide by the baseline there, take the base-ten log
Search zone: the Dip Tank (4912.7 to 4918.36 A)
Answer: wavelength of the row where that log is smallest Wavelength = 4915.53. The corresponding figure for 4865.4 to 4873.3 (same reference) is 4868.22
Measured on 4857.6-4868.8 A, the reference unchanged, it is 4859.26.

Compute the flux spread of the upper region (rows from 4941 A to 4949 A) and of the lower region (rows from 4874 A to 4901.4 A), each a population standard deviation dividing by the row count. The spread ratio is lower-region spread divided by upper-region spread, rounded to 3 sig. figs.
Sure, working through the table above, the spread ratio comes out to 1.27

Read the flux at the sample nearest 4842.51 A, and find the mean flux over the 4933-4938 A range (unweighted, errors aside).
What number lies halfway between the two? 4.66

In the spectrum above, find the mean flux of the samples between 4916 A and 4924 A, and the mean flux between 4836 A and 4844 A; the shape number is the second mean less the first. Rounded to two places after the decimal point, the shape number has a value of -0.02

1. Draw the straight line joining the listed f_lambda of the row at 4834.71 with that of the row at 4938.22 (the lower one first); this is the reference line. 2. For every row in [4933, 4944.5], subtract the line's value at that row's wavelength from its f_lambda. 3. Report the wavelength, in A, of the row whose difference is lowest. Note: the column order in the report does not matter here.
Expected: 4940.49 A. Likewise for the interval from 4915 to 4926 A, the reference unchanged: 4915.53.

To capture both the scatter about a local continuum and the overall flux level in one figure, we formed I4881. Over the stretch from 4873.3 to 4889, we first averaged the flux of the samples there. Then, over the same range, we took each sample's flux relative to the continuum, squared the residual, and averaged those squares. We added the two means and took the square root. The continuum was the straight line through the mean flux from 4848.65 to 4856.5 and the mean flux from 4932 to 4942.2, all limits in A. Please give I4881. 2.19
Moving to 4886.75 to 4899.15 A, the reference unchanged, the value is 2.18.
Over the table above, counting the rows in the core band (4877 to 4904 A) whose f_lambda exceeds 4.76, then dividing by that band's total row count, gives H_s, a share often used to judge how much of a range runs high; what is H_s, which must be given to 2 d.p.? 0.42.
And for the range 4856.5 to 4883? 0.50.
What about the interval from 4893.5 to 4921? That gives 0.33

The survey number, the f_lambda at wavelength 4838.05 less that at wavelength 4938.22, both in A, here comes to 0.2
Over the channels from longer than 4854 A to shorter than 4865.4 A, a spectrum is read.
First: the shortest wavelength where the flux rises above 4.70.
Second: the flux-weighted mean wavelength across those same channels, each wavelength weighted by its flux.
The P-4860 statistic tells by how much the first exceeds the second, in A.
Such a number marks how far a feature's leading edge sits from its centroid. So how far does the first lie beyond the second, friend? -5.0 A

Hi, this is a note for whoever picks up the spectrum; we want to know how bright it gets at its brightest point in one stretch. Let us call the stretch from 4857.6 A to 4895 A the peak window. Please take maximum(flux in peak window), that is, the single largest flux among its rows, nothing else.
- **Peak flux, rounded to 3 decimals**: 5.269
